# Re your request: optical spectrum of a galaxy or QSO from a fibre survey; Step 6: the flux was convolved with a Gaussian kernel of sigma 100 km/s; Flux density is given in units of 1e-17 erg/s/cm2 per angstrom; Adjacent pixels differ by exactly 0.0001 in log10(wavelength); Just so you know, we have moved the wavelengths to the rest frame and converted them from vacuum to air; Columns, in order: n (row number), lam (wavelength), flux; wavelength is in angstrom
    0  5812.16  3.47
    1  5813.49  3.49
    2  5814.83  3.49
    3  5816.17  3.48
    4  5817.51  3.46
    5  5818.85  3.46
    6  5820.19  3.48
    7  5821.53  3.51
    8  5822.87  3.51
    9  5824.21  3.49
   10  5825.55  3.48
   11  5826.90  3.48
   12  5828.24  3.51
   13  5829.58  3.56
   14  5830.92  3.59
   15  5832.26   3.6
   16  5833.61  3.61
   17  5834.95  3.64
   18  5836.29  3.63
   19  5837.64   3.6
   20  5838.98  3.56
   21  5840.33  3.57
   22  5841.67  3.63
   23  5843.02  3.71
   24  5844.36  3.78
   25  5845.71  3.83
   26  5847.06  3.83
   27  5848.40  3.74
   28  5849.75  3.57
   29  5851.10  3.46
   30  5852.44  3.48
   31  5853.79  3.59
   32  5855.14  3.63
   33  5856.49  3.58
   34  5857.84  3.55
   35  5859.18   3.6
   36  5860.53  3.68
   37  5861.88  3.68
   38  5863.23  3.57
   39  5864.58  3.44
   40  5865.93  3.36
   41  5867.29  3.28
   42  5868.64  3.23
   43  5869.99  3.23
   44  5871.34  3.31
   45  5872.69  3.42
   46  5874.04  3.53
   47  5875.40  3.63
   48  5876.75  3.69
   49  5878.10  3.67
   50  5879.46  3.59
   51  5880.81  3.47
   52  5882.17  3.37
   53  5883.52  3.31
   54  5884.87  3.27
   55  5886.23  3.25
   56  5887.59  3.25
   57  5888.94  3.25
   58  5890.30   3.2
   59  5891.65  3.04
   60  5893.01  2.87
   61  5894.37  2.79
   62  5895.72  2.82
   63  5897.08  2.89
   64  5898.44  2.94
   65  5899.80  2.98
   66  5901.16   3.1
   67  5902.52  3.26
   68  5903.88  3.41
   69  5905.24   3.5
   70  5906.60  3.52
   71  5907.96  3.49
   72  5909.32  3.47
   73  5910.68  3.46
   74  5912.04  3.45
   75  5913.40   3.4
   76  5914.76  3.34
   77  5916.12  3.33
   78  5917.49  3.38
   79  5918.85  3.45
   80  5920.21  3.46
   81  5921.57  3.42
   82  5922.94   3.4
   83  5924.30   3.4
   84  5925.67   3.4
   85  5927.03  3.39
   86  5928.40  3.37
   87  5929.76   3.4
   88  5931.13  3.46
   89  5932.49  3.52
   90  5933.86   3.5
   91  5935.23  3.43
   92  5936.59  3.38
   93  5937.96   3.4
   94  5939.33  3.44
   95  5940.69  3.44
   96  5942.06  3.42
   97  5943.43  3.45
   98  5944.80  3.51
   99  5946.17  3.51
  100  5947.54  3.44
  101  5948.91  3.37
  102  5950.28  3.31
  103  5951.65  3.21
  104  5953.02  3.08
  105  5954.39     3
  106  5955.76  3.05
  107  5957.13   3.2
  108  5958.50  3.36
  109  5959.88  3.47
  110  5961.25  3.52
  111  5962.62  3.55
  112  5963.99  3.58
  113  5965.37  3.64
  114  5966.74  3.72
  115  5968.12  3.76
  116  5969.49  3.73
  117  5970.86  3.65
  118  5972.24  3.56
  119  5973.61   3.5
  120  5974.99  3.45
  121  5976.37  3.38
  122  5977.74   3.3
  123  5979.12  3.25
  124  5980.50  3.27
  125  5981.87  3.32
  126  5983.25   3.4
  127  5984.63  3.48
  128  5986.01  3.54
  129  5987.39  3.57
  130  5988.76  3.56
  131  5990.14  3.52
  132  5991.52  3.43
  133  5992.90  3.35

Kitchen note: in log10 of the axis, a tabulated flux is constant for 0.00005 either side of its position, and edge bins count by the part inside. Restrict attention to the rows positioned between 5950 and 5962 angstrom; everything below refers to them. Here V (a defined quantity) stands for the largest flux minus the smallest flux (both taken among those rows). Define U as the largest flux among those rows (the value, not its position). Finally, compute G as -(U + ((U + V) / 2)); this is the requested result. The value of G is -5.54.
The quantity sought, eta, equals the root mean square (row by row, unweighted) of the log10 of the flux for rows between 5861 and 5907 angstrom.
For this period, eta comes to 0.518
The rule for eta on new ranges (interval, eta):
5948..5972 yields 0.534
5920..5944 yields 0.535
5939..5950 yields 0.537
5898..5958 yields 0.526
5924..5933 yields 0.534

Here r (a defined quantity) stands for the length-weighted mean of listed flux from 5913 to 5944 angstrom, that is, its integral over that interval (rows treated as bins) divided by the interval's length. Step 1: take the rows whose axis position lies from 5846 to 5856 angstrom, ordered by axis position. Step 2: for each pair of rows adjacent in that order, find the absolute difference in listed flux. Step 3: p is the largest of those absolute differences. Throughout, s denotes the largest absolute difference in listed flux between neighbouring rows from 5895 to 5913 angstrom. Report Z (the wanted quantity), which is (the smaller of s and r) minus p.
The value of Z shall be -0.01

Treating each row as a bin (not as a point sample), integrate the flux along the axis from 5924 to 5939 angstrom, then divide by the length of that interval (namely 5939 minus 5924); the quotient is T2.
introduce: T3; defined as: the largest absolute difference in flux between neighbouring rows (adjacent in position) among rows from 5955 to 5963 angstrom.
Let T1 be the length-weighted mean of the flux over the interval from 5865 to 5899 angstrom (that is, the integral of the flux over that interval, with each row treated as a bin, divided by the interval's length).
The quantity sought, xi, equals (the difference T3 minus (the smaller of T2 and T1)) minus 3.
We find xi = -6.11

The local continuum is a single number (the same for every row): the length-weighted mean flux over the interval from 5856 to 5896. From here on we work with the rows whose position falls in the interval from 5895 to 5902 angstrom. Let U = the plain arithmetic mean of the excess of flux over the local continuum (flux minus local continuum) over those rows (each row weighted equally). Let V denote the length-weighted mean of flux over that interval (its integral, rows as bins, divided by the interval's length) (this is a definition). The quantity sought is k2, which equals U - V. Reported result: -3.37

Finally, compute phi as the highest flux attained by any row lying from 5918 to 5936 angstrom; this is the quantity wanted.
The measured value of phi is 3.52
